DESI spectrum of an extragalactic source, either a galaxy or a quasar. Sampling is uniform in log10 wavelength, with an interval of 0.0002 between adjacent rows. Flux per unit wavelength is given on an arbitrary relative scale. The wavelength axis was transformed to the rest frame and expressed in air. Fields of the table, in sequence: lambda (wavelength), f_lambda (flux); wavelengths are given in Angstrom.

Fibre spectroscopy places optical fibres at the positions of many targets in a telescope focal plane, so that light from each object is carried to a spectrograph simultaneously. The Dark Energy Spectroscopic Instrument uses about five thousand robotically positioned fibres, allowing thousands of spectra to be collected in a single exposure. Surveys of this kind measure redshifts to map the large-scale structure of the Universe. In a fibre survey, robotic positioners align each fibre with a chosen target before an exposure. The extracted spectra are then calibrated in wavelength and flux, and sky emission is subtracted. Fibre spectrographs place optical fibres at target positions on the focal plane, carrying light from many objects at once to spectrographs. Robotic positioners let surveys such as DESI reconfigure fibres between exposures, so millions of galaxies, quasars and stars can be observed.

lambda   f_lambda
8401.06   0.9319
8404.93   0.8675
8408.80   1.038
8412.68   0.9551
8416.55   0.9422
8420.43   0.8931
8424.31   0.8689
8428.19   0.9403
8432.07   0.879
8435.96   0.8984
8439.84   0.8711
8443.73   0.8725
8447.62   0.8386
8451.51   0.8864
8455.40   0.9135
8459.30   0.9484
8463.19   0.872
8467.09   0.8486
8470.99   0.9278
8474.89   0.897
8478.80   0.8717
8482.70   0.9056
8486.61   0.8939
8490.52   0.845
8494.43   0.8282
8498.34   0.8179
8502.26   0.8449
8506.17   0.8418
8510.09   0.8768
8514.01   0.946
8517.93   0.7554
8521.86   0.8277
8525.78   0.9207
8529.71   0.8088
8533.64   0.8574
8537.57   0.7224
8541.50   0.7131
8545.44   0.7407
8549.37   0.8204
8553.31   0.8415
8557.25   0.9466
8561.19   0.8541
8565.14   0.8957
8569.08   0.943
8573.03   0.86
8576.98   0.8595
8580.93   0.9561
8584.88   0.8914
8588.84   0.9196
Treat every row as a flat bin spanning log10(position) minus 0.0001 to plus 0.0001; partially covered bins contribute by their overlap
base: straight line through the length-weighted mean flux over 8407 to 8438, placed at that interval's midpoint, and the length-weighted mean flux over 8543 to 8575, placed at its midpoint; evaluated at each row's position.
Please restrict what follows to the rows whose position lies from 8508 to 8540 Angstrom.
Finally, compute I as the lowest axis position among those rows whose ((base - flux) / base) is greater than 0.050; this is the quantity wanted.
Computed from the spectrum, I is 8517.93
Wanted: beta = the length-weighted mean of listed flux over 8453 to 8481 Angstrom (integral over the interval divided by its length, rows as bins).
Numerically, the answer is 0.90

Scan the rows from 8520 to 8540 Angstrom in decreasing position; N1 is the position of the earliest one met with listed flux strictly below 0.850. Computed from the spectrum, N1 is 8537.57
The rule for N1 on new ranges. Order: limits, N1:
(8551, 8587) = 8553.31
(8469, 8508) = 8506.17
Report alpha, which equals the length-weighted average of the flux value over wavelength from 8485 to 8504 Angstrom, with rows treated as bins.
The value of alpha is 0.84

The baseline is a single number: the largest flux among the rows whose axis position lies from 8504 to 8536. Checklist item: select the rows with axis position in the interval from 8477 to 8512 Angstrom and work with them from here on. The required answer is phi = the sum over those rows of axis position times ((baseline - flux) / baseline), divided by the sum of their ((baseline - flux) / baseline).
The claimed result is 8495.9 Angstrom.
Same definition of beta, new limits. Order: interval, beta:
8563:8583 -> 0.90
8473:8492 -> 0.88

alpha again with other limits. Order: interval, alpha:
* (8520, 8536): 0.85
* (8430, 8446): 0.88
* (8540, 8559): 0.81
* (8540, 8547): 0.73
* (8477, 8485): 0.89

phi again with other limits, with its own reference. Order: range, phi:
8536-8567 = 8546.5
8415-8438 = 8427.7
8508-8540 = 8526.7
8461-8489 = 8473.7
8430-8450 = 8441.0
